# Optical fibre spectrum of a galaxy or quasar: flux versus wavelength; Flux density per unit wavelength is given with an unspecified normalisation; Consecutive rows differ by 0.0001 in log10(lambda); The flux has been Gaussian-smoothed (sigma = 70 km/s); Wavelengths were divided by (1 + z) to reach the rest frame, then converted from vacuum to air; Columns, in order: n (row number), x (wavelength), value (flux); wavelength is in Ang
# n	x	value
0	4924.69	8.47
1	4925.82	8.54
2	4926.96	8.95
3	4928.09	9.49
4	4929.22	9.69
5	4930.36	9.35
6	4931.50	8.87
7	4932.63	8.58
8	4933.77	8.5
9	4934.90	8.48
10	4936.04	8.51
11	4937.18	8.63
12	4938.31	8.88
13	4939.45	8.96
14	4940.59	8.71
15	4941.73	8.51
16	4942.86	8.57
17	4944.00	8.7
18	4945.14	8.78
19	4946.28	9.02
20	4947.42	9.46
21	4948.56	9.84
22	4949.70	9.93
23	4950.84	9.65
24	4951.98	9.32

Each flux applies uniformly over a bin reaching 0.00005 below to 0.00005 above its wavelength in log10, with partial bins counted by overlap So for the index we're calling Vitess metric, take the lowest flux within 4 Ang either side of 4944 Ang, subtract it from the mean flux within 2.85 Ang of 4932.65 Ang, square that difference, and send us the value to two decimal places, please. 0.06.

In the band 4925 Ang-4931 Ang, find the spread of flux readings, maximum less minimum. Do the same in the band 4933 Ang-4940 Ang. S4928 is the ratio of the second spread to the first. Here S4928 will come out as 0.4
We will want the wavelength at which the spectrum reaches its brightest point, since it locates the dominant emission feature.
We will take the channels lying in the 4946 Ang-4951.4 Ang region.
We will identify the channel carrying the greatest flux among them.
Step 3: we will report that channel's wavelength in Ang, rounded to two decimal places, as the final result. 4949.70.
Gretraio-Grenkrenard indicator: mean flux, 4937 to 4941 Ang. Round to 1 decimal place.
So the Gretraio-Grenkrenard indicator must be 8.8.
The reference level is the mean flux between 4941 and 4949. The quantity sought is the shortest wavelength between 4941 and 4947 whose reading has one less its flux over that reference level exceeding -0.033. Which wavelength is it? 4941.73 Ang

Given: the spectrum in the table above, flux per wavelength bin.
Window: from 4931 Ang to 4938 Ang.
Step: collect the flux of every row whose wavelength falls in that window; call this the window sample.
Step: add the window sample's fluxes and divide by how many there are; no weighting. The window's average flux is 8.6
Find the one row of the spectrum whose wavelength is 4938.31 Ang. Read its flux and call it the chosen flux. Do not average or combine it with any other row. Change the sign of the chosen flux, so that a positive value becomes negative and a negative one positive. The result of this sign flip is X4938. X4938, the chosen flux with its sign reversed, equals -8.88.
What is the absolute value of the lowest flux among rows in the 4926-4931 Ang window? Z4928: 8.95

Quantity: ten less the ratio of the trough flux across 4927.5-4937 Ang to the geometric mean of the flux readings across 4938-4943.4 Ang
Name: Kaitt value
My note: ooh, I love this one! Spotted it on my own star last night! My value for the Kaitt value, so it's 9.03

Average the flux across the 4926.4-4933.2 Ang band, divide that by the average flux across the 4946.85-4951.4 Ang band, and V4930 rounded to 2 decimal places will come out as 0.94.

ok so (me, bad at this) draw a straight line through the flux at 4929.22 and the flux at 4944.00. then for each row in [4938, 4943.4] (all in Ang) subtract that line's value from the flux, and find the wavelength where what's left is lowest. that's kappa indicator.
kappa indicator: 4941.73 Ang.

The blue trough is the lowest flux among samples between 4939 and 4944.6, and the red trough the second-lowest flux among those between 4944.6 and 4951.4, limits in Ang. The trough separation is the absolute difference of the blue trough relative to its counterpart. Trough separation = 0.51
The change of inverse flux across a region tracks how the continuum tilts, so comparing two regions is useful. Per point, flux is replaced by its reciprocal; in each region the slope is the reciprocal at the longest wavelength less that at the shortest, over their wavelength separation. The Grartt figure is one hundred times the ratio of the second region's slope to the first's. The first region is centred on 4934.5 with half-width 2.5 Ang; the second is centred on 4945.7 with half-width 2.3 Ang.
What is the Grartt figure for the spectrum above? -960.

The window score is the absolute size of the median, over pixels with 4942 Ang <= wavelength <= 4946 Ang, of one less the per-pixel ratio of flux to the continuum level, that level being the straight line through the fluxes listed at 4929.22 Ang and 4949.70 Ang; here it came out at 0.118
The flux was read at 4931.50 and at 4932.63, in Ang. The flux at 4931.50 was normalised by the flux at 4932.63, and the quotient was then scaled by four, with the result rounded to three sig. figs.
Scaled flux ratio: 4.14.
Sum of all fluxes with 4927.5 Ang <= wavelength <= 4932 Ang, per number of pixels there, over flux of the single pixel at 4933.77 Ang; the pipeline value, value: 1.10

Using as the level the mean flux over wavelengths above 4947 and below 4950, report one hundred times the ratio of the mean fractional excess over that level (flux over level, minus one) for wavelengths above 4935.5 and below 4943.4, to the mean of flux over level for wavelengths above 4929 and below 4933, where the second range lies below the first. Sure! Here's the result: -12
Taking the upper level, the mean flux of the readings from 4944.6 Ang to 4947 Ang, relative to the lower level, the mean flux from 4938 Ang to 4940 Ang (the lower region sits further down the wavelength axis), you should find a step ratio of 1.00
